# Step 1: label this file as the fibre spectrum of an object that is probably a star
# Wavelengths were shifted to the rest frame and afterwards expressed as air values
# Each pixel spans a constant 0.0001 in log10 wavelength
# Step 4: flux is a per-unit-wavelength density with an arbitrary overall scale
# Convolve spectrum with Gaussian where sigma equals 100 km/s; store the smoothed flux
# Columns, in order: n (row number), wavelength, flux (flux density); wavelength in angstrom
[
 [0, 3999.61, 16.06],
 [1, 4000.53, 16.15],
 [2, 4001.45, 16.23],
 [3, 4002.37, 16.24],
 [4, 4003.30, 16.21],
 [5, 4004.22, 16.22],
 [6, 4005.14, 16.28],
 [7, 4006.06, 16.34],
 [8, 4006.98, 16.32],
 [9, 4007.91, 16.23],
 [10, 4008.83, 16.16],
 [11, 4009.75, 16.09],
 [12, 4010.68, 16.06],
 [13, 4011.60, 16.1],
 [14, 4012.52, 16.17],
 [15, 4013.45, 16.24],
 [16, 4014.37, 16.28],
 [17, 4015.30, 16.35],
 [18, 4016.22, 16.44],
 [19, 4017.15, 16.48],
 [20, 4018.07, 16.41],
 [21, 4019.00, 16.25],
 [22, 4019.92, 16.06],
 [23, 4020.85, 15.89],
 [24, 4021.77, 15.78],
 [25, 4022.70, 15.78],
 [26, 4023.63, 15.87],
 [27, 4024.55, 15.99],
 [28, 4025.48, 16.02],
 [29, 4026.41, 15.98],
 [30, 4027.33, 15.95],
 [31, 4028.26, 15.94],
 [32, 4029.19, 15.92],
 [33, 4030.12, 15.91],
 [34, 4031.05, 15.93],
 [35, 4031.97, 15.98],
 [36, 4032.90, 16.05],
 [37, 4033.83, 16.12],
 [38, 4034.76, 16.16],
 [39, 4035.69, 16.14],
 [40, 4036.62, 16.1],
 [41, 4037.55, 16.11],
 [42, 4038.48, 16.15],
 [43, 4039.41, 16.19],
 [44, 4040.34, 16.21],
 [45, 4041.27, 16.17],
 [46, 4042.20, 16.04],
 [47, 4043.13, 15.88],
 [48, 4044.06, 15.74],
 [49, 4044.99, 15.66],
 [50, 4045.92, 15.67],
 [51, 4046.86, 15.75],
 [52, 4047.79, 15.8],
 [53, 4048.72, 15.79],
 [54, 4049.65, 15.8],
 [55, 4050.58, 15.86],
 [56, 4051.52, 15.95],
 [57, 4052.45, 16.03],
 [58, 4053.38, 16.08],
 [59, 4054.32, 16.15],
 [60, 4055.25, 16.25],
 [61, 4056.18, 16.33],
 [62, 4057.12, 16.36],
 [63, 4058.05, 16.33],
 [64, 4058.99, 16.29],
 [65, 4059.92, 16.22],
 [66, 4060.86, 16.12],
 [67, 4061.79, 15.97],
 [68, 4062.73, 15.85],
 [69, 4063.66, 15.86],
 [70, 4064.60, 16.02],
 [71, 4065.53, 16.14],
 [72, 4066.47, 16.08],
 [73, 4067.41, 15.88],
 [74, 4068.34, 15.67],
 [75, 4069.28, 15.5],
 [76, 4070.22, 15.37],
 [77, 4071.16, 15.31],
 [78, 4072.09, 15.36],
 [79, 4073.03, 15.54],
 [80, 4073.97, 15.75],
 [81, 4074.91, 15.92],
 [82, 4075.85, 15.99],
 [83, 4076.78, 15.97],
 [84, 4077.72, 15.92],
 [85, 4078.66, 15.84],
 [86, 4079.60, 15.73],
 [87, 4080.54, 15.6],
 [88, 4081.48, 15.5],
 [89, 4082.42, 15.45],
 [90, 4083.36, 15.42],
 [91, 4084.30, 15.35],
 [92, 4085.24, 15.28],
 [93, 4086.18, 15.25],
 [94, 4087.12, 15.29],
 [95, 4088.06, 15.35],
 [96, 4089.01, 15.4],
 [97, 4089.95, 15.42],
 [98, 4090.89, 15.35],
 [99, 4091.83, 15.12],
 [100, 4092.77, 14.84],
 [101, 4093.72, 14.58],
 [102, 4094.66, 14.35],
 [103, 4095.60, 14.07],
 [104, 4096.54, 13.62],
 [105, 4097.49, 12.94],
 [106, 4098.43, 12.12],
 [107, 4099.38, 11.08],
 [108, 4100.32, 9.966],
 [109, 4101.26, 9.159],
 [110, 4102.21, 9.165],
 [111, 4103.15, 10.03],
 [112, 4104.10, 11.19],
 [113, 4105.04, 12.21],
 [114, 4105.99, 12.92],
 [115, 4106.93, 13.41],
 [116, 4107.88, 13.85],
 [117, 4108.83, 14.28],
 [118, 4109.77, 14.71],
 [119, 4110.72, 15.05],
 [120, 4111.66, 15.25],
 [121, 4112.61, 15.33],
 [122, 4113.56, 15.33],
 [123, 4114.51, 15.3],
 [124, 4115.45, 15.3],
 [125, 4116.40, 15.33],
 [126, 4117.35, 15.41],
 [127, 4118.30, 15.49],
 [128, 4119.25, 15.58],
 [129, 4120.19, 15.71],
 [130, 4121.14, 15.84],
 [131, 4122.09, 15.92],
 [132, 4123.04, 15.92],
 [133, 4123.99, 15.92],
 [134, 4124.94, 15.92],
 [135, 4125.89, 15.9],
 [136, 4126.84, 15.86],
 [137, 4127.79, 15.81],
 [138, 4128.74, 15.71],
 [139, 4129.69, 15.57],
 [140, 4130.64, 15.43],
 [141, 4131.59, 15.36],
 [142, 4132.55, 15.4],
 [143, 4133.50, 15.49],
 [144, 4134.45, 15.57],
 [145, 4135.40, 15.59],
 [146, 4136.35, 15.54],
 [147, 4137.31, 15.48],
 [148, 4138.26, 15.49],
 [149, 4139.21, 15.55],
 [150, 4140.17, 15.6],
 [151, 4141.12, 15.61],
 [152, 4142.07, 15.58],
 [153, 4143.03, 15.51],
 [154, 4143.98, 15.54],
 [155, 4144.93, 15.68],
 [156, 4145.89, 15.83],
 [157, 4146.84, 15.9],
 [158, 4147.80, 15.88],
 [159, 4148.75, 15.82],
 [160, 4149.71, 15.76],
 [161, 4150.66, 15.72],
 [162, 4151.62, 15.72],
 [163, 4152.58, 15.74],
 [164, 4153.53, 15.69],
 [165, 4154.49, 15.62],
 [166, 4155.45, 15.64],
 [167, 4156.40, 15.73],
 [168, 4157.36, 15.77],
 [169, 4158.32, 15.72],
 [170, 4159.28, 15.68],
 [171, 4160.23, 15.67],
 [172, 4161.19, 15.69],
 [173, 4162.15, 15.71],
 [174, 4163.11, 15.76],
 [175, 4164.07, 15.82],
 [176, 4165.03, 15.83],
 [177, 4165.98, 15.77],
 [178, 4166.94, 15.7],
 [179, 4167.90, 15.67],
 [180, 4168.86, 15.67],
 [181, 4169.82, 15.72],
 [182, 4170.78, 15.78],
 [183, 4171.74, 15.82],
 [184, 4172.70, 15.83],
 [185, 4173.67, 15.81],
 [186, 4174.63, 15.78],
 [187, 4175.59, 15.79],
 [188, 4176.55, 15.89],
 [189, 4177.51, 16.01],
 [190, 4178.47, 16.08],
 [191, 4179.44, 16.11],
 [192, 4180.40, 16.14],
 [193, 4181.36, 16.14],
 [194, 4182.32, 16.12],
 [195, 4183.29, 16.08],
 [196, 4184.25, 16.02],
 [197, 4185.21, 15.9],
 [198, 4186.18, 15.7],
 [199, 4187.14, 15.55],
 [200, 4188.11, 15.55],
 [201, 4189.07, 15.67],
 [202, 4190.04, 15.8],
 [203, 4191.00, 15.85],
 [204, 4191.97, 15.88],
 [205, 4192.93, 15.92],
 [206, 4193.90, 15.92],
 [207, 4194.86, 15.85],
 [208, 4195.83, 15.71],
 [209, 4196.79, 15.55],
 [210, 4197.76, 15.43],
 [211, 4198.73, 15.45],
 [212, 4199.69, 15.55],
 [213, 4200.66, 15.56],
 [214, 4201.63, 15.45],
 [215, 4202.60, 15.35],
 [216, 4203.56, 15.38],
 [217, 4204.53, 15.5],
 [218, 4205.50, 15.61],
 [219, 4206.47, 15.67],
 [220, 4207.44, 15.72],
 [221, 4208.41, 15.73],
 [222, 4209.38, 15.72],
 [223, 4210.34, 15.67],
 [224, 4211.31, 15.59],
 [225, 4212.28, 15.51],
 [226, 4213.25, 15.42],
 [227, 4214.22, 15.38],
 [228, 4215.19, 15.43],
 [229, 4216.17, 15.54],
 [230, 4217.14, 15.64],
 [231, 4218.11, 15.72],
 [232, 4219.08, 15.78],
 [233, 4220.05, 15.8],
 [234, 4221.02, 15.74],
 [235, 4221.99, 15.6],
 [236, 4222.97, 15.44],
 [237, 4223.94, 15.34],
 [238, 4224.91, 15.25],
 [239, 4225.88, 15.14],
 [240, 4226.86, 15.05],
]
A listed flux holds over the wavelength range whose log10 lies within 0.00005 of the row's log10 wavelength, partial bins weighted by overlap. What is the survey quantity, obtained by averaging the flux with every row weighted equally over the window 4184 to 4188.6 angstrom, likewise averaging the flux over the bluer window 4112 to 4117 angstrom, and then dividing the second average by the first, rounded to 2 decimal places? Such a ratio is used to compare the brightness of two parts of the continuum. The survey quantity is 0.97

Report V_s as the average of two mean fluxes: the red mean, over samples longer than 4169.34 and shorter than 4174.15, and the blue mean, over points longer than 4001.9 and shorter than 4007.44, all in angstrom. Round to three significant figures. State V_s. 16.0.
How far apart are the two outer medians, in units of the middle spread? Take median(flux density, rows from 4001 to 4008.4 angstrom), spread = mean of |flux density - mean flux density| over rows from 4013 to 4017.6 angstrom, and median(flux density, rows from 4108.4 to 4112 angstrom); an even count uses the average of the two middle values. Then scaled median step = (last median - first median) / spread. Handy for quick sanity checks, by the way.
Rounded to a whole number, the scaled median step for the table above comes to -17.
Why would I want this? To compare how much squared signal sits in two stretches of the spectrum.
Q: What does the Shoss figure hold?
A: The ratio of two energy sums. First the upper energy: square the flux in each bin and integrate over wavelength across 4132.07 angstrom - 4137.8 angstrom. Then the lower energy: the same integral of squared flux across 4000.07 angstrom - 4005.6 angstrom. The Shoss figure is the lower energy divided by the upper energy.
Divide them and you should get 1.06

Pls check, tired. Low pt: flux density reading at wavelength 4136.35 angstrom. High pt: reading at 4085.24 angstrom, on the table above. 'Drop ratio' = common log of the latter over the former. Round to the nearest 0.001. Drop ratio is -0.007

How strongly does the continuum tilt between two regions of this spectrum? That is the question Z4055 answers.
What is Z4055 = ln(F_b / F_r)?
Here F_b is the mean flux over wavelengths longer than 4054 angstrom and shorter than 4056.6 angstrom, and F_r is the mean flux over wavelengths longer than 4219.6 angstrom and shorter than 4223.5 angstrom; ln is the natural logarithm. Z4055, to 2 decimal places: 0.04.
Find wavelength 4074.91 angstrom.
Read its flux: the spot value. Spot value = 15.92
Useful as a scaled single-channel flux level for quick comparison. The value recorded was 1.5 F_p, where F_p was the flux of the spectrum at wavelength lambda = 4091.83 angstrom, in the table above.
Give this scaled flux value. 22.7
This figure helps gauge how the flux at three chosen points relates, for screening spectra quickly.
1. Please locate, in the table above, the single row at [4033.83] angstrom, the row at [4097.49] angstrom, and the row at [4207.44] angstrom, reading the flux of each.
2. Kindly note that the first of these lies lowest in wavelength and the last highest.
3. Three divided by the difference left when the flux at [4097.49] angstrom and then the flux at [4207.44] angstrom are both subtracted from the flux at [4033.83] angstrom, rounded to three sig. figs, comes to -0.239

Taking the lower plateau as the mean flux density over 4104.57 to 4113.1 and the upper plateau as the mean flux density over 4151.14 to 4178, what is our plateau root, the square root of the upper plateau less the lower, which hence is 1.3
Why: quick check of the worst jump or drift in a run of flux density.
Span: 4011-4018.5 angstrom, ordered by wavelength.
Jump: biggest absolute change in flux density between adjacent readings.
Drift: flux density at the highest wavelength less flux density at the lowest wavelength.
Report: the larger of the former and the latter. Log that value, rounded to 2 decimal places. 0.31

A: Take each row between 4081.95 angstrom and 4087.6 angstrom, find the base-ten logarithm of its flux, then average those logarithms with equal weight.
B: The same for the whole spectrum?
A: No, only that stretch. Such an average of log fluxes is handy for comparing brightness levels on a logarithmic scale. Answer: 1.19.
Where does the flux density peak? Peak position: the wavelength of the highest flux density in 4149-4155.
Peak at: 4149.71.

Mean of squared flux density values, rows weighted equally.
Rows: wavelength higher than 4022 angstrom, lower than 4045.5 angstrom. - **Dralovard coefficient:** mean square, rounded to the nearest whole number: 256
